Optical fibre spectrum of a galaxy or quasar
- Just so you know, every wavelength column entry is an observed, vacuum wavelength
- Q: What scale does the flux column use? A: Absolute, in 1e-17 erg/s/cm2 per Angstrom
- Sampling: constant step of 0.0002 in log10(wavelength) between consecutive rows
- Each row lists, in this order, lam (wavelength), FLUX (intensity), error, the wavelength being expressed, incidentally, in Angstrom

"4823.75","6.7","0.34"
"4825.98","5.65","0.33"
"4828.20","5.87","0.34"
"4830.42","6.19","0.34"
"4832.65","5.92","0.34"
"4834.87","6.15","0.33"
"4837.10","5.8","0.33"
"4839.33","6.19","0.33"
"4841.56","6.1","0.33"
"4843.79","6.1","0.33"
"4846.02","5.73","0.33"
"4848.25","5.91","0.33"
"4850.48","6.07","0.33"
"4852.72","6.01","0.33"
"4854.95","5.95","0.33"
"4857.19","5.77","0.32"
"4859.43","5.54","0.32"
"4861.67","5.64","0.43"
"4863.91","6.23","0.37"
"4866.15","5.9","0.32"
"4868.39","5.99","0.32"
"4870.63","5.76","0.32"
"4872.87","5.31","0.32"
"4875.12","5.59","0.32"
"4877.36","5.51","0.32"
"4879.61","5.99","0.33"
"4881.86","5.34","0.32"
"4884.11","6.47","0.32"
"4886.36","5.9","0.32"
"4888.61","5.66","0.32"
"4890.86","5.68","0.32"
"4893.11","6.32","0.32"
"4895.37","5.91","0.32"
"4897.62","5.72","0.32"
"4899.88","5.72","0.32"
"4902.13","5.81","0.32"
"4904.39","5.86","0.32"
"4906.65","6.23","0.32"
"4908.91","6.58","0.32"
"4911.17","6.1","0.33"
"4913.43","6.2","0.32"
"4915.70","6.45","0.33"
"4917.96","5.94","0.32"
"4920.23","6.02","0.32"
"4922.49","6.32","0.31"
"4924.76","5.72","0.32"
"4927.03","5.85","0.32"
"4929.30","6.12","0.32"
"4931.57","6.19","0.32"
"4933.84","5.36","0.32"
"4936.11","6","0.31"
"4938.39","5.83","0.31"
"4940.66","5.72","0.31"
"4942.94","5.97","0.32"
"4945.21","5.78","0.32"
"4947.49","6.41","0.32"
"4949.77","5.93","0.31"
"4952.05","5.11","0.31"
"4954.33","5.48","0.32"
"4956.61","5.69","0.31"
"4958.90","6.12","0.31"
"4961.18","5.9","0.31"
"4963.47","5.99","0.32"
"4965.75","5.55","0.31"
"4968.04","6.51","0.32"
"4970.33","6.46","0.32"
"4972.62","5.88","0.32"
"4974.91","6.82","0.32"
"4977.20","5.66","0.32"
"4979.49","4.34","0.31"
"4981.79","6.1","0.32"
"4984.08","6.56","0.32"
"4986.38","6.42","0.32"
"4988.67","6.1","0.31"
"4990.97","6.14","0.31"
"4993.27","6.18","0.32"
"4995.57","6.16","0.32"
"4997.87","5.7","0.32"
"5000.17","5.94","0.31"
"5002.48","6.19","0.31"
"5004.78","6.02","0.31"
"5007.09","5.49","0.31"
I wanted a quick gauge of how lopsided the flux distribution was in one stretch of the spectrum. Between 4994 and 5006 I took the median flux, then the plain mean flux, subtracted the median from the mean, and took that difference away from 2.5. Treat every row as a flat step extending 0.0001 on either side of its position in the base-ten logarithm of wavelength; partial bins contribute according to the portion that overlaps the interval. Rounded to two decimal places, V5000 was 2.52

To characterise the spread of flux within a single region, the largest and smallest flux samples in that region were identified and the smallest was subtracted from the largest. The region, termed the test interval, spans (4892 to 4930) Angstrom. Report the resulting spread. 0.9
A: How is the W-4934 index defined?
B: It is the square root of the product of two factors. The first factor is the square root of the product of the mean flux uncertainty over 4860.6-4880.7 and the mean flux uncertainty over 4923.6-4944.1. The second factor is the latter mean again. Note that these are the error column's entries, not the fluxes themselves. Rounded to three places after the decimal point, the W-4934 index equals 0.322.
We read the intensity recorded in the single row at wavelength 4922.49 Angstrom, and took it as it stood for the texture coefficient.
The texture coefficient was 6.32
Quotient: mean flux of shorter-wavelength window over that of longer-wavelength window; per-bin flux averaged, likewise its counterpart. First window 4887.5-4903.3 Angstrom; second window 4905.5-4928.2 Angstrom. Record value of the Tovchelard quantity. 0.95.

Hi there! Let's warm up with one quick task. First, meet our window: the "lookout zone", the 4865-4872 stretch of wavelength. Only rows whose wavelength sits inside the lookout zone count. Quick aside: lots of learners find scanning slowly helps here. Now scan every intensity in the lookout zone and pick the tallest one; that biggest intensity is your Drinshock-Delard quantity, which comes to 5.99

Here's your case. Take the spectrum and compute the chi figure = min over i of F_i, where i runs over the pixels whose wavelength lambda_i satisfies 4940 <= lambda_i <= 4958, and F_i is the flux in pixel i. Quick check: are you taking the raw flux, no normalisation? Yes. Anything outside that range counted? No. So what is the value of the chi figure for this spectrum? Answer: 5.11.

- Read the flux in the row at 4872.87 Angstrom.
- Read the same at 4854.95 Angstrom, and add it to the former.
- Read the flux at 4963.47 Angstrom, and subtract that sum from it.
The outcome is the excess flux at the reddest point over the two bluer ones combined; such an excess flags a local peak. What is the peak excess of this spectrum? -5.3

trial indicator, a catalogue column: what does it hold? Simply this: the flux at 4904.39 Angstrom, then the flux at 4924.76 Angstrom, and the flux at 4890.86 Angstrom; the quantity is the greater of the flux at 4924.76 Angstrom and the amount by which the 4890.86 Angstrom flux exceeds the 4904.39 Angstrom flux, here 5.72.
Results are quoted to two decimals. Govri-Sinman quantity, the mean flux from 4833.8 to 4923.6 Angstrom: 5.94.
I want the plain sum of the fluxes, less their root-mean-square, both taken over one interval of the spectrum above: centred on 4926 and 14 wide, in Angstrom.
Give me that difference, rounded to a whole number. 30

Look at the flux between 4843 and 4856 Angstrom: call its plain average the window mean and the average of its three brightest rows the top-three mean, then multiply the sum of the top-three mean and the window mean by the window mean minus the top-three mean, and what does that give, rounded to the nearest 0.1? -1.2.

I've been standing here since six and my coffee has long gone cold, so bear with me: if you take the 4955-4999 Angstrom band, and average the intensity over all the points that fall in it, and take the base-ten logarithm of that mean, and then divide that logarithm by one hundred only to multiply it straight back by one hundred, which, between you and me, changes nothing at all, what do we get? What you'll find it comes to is 0.779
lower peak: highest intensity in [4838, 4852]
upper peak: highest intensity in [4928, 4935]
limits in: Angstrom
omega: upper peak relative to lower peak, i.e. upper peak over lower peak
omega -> 1.00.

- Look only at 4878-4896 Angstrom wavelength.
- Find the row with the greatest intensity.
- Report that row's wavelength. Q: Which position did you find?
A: 4884.11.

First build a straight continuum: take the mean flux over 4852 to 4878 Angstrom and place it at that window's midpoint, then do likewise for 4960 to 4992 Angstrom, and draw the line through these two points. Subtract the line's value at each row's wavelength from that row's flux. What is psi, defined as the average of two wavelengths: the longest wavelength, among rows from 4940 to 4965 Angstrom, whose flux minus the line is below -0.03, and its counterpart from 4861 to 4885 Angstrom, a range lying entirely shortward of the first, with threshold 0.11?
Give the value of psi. 4921.5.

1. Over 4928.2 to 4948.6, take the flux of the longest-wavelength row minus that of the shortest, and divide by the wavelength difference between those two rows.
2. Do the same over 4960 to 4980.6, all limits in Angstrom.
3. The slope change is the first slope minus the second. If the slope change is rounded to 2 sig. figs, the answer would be 0.10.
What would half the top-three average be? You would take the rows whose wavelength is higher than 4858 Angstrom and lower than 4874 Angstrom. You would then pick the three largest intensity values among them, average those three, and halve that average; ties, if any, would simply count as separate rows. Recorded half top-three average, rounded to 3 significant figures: 3.02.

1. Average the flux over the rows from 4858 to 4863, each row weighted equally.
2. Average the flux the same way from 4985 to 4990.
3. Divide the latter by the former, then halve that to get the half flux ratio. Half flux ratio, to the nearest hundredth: 0.56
